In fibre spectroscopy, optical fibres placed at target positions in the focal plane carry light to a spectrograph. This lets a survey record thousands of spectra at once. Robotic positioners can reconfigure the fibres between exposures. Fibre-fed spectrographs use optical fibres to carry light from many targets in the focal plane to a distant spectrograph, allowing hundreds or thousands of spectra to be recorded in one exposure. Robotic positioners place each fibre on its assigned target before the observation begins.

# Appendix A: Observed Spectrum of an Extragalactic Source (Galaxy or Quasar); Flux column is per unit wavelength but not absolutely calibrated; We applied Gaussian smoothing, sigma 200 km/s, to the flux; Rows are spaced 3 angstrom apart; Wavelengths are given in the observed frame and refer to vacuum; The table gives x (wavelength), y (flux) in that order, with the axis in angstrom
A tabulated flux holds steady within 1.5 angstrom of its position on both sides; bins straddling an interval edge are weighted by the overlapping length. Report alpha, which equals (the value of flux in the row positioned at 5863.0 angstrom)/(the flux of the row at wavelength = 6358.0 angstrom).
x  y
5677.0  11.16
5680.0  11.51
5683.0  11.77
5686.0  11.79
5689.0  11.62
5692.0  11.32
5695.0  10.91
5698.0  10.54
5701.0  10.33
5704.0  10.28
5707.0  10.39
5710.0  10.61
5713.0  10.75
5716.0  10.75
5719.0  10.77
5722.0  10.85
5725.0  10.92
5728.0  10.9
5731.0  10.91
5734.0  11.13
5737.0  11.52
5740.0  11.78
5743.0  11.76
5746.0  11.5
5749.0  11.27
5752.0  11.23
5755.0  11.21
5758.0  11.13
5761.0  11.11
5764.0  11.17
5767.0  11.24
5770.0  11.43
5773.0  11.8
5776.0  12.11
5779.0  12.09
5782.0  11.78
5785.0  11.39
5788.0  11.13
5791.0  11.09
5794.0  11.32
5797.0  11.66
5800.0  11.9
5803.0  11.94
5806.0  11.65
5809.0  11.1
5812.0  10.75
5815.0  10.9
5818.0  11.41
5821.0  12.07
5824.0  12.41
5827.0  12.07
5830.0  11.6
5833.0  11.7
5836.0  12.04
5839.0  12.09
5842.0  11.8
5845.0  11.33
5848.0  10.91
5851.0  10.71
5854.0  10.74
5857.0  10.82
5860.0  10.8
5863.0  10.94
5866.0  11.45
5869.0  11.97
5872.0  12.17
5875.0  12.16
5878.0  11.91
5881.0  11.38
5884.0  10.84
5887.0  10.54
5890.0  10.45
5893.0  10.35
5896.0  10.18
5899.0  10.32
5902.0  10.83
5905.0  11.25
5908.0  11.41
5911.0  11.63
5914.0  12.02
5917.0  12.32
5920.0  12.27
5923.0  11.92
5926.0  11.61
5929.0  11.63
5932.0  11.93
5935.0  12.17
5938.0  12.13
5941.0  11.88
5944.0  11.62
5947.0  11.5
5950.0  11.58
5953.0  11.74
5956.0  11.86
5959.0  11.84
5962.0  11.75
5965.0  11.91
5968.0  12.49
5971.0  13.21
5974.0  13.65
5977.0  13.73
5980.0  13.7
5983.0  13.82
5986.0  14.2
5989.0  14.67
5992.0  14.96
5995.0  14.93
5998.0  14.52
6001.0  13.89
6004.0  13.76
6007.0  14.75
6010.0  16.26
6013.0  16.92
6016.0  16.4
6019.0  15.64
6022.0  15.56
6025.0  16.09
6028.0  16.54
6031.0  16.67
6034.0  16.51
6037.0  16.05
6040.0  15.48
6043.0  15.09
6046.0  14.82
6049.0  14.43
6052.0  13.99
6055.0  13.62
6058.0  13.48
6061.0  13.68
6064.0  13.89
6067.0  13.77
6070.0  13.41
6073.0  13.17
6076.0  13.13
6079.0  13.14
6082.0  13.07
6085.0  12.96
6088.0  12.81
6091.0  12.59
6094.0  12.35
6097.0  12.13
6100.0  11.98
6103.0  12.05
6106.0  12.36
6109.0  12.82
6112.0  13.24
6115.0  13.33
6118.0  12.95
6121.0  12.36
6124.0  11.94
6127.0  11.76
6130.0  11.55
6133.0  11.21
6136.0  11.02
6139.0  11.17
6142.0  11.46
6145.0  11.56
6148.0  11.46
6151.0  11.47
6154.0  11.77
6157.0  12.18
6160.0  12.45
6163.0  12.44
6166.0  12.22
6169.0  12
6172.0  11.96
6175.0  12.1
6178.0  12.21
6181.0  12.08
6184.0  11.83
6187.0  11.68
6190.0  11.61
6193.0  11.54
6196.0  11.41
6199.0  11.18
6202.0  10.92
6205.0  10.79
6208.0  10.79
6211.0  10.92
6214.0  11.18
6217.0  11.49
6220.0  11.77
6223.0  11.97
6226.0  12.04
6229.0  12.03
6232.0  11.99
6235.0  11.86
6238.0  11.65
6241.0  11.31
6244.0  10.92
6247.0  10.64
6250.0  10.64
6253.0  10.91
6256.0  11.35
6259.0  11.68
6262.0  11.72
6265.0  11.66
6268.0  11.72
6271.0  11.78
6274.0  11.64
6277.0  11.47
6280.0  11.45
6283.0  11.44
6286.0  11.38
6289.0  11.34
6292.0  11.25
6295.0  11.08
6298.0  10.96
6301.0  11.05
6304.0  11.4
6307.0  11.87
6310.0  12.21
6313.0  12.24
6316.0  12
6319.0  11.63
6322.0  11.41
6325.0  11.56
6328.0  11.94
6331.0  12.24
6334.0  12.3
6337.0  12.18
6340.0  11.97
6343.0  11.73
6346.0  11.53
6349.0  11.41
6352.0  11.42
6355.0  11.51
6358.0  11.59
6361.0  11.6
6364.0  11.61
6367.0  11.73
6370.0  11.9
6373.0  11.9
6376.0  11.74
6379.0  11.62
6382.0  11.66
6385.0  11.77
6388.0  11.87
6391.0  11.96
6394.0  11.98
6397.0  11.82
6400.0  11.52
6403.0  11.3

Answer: 0.94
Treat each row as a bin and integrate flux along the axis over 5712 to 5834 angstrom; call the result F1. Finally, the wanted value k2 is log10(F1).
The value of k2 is 3.14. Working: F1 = 1390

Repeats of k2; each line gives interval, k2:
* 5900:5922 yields 2.41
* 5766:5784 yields 2.33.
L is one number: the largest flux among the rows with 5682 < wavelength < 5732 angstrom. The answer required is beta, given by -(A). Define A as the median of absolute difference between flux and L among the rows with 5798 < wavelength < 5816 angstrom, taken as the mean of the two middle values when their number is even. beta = -0.4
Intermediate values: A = 0.4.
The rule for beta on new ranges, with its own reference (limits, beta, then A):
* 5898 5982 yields -0.3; 0.3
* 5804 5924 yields -0.5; 0.5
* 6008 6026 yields -4.4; 4.4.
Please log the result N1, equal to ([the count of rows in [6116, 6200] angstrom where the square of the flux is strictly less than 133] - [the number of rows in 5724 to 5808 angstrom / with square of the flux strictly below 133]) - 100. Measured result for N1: -110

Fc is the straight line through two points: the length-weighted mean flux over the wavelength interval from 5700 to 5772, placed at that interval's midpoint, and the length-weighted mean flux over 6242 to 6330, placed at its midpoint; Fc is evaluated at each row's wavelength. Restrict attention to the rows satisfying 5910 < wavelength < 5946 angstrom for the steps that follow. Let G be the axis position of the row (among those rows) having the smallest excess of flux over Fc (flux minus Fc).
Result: 5944.0 angstrom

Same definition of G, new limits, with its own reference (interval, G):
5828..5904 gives 5896.0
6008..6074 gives 6073.0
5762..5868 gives 5851.0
